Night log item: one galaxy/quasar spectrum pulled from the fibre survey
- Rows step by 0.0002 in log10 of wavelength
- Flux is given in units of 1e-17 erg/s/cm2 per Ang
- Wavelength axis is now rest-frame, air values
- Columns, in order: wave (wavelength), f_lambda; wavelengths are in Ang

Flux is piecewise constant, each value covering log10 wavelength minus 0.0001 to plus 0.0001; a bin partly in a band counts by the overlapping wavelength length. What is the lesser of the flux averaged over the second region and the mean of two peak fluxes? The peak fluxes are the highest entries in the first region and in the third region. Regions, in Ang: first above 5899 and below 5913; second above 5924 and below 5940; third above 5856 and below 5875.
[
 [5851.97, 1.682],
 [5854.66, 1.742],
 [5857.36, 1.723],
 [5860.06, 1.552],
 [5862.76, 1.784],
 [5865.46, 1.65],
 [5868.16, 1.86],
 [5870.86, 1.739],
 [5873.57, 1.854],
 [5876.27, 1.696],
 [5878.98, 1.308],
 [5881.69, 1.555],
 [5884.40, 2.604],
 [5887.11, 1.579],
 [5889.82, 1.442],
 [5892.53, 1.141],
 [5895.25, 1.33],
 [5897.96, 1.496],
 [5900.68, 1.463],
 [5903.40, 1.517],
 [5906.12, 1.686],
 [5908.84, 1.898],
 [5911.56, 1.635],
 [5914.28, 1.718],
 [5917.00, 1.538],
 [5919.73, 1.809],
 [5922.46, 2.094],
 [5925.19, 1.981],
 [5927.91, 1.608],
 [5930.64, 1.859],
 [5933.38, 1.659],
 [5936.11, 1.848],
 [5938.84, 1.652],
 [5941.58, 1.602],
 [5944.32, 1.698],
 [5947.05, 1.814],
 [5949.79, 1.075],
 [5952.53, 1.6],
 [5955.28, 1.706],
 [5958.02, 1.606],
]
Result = 1.77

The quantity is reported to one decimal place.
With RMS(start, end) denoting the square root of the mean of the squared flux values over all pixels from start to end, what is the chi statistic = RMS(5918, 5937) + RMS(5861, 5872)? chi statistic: 3.6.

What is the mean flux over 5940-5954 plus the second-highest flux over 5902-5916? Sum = 3.28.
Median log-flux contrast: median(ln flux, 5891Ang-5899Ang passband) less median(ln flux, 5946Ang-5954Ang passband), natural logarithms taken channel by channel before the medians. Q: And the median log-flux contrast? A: -0.18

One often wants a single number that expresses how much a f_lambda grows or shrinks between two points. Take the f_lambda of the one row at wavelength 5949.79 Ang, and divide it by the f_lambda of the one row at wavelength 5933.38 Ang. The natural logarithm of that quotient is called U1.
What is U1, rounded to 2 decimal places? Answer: -0.43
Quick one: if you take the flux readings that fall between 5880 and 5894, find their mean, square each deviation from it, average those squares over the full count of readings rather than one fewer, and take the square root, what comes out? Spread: 0.50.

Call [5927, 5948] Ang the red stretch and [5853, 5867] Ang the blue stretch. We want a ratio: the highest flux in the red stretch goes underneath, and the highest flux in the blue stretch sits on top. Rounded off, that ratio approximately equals 0.96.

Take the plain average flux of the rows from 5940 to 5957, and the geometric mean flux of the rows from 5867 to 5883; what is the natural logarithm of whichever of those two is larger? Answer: 0.505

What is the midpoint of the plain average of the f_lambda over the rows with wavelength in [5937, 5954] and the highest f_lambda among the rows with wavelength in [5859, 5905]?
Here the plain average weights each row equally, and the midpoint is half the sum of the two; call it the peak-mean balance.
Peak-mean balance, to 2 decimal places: 2.09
